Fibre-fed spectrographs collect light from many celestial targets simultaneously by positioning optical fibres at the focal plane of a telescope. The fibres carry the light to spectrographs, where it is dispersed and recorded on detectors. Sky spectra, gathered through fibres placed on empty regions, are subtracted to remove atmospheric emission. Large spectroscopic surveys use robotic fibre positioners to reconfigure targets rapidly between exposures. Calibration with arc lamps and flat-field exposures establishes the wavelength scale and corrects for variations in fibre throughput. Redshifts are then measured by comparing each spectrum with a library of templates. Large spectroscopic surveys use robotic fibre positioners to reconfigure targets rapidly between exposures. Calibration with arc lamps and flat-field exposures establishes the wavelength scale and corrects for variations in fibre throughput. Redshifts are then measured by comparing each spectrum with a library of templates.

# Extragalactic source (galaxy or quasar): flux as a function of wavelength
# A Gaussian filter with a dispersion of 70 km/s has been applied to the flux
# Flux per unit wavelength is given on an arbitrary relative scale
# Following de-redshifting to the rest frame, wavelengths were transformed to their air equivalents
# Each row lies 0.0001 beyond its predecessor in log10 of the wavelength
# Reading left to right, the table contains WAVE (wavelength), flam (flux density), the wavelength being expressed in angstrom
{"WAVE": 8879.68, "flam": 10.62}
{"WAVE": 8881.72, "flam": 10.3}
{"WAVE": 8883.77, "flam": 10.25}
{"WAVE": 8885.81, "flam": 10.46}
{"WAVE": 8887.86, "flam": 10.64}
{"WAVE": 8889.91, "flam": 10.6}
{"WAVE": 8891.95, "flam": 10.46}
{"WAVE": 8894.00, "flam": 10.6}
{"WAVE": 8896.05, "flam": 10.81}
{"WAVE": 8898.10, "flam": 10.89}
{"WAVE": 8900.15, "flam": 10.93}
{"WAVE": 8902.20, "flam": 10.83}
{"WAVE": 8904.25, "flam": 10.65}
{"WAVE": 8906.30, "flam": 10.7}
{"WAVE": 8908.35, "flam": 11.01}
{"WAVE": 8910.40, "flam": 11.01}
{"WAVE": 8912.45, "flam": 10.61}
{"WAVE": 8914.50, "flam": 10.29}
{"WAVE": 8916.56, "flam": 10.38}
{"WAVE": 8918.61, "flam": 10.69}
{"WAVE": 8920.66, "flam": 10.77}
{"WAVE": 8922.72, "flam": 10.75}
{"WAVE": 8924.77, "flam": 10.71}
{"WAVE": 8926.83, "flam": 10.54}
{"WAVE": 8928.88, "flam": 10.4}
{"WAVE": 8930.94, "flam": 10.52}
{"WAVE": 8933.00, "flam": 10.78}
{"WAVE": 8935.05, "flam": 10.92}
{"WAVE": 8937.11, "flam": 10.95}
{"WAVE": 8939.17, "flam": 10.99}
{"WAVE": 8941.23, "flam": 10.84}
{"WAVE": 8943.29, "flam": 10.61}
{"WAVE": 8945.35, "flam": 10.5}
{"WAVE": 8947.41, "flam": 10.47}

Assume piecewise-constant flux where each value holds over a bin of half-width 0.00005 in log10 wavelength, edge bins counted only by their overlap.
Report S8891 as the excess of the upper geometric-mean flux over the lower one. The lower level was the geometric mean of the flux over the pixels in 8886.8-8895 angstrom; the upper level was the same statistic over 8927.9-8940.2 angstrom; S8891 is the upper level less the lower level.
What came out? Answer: 0.18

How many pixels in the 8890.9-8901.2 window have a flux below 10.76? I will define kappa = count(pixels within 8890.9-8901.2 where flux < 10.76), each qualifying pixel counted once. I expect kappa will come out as 2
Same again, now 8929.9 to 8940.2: 1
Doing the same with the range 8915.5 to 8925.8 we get 4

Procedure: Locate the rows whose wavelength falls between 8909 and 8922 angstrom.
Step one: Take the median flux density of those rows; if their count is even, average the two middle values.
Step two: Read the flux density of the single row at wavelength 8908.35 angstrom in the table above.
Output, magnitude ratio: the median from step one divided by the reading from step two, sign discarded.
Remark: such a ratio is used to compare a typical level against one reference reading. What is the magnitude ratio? 0.97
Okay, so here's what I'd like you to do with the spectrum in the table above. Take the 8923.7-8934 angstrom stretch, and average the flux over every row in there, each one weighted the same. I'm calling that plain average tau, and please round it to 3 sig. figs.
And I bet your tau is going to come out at 10.6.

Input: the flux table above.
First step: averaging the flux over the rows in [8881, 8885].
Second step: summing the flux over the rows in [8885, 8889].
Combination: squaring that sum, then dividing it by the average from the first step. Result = 43.3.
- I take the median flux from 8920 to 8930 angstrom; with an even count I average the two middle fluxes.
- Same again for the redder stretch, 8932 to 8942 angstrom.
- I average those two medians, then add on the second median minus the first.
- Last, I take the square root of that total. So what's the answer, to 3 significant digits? 3.32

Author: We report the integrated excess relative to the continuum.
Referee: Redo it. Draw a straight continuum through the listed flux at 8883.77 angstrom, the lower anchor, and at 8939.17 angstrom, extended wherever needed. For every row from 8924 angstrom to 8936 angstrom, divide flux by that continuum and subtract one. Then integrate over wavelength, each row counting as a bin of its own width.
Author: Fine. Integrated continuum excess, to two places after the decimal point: -0.25 angstrom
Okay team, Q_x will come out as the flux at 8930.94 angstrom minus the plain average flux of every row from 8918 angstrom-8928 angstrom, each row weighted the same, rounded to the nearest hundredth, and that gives -0.17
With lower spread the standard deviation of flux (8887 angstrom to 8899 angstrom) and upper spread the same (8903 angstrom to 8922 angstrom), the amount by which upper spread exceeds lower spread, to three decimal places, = 0.087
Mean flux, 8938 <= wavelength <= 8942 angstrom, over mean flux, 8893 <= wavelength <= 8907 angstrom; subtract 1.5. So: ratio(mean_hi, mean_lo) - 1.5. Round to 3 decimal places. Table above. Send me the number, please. -0.487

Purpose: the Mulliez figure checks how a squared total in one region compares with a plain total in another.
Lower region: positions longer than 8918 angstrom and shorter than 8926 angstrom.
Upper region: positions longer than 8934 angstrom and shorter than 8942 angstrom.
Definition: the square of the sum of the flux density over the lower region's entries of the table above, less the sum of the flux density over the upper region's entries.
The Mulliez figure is 1798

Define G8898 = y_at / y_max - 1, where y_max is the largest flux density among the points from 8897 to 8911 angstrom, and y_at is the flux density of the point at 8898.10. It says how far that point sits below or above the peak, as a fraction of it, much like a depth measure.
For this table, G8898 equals -0.011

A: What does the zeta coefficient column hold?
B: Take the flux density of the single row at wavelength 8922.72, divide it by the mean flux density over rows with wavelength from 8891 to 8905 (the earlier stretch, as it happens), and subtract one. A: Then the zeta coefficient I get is 0.00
